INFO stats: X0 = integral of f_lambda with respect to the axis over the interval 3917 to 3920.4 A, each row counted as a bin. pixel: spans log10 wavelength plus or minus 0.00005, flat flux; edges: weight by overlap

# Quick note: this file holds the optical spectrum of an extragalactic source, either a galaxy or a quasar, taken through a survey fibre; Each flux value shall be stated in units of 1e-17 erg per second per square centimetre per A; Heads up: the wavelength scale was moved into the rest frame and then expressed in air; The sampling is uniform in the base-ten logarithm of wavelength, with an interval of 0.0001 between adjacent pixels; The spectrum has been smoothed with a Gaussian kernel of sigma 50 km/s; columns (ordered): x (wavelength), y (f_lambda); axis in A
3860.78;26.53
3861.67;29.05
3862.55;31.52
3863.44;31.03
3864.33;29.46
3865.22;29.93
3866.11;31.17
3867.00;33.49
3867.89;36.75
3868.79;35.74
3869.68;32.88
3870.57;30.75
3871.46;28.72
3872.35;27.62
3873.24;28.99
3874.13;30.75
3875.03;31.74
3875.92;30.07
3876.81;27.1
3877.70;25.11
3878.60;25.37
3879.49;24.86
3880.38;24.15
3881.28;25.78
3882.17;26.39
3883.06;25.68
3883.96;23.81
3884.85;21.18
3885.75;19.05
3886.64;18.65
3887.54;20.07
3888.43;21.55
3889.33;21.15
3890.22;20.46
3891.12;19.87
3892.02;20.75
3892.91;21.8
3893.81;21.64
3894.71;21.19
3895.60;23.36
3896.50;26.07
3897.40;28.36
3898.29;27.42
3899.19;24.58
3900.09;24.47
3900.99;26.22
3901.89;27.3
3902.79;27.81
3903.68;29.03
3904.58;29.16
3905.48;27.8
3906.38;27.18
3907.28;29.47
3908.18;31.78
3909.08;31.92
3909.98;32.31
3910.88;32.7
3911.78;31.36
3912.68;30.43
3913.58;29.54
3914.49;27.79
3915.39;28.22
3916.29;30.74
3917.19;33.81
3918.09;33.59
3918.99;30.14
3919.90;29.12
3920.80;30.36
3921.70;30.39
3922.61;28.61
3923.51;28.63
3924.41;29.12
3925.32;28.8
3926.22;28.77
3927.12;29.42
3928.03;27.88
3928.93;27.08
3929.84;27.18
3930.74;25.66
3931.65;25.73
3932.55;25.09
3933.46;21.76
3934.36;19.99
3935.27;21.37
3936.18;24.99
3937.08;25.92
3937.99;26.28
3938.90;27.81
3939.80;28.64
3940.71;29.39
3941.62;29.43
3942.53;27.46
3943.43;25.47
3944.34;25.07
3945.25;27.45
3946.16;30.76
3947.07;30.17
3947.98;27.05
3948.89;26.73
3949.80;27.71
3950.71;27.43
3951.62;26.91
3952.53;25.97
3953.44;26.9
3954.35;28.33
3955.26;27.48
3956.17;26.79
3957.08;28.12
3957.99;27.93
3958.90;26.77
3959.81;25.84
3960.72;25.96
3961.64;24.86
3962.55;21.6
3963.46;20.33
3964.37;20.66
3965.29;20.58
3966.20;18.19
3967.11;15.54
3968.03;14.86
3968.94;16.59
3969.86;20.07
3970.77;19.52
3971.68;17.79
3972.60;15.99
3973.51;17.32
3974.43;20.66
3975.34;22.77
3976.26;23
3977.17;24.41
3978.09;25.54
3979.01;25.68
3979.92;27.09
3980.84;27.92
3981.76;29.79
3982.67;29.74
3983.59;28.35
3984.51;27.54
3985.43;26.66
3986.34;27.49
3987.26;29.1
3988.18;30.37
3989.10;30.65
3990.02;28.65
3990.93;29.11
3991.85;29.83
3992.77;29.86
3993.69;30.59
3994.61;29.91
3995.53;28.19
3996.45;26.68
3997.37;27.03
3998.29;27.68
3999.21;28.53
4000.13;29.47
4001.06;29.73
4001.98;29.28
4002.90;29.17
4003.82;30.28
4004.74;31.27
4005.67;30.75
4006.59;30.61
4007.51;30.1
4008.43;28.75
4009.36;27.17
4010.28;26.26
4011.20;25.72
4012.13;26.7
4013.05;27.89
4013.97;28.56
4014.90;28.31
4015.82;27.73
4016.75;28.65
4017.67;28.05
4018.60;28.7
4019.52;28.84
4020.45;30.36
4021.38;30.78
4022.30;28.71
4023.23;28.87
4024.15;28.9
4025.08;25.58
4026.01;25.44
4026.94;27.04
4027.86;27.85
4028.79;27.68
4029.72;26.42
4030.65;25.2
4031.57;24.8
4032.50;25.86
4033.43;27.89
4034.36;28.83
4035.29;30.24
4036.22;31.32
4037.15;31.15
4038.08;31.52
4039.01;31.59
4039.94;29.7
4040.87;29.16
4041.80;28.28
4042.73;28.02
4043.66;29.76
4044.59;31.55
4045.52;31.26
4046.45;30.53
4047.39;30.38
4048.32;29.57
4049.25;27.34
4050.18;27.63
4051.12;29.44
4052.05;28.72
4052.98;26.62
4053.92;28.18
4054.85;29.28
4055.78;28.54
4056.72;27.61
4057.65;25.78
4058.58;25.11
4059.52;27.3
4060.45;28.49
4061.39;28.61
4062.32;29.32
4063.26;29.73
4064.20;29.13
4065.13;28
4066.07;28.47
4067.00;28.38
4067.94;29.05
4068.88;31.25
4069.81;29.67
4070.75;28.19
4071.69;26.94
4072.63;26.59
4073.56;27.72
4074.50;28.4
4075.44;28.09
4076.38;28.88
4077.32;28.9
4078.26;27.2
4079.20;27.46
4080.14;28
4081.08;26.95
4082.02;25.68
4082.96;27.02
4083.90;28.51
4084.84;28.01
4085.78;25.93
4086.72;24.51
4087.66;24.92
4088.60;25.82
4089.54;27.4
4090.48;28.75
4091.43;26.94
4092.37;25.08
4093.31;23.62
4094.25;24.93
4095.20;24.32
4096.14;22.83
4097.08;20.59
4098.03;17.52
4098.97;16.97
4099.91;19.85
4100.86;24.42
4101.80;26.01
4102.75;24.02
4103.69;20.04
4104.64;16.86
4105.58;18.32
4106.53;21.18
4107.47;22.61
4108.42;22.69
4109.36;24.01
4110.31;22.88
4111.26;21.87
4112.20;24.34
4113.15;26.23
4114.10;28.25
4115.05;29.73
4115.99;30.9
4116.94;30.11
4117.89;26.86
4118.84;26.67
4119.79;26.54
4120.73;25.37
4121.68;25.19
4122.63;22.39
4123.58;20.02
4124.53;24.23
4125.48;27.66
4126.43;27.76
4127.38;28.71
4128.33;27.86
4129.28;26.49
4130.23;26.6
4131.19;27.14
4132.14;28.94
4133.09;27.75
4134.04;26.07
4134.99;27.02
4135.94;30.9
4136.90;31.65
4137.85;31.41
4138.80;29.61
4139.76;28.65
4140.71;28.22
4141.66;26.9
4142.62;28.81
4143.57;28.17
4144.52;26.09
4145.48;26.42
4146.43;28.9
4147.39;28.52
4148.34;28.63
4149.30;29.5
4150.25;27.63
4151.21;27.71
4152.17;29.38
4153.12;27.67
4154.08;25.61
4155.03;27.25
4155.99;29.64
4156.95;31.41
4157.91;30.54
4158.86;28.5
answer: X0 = 107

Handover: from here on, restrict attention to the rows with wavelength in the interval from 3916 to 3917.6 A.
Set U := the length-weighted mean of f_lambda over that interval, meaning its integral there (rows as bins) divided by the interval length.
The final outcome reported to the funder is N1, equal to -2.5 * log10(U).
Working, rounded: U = 32.4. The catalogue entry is -3.78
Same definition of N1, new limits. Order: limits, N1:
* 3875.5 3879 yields -3.57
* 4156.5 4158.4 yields -3.73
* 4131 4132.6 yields -3.63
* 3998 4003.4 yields -3.66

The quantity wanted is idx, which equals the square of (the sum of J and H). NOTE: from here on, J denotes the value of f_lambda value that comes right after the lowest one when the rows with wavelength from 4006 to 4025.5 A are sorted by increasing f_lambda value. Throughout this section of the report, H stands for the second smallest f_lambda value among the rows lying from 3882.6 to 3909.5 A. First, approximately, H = 19.05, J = 25.72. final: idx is 2004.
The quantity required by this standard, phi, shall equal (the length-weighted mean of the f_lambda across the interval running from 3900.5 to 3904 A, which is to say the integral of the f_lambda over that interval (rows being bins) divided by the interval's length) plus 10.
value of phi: 37.5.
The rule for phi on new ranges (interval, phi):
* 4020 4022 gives 40.4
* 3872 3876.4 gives 39.9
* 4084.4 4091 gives 36.5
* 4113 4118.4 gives 38.8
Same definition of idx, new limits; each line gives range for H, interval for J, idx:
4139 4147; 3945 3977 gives 1761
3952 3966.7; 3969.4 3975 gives 1418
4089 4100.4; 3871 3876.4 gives 2138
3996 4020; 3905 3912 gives 2922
